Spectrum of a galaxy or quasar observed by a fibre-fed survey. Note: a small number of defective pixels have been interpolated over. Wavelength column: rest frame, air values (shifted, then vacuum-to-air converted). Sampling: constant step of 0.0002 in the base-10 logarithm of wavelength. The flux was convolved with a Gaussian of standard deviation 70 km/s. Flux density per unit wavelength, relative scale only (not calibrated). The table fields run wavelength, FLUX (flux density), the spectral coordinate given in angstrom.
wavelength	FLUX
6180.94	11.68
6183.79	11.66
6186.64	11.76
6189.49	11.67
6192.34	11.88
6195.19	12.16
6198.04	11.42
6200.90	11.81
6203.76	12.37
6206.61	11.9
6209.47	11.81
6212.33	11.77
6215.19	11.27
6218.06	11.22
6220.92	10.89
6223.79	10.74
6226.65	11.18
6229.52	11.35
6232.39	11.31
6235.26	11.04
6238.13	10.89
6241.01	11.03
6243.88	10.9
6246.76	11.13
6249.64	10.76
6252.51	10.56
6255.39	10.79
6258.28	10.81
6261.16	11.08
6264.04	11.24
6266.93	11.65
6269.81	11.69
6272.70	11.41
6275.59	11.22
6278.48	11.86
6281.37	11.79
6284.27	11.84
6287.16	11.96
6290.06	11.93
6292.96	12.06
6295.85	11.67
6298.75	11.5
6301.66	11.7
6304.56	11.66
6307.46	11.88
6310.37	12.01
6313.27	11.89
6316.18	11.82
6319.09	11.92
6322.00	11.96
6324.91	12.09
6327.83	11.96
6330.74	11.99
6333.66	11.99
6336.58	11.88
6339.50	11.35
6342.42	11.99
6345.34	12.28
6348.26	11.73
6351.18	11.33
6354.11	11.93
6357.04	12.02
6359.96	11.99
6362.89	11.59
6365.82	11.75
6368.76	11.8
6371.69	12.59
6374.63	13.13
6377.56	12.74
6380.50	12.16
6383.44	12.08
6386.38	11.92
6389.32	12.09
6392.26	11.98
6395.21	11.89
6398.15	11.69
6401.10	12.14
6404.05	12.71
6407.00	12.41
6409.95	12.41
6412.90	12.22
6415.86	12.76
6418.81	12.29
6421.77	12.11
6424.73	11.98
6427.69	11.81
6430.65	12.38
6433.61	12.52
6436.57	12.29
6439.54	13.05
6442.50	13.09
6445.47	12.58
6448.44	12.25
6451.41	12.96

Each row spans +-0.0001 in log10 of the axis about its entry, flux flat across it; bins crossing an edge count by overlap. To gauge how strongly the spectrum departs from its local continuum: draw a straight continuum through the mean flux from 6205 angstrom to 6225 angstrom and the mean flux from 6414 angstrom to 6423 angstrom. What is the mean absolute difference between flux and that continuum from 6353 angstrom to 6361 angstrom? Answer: 0.10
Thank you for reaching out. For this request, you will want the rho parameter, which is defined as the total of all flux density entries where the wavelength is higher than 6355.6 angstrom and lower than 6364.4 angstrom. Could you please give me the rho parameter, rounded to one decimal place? 35.6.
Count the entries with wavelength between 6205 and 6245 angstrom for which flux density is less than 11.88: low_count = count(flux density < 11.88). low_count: 13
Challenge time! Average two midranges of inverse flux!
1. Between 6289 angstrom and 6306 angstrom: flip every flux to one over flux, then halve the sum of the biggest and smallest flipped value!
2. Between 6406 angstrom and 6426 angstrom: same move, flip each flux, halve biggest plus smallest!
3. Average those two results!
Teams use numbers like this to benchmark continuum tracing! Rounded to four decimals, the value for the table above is 0.0829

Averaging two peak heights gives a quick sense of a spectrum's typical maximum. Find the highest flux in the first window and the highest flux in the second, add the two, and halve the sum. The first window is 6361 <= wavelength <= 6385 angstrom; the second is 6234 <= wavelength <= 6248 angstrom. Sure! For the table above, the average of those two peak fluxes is 12.1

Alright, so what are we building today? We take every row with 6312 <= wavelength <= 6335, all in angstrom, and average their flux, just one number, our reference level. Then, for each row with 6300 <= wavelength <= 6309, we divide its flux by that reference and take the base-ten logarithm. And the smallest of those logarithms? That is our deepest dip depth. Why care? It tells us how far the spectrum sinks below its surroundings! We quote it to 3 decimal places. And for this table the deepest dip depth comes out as -0.011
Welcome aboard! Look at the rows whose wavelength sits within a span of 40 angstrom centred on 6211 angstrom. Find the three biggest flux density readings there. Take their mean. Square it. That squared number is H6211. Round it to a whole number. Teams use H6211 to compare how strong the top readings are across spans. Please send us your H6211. 147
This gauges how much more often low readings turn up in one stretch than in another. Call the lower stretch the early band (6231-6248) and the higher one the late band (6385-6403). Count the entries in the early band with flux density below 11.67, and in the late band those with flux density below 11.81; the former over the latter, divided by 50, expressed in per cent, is 12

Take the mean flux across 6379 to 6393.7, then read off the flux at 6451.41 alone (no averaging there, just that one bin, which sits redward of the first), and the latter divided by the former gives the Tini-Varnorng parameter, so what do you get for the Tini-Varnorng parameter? 1.08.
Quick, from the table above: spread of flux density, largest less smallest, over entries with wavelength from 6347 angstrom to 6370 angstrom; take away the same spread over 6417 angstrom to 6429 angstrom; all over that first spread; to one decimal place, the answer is 0.3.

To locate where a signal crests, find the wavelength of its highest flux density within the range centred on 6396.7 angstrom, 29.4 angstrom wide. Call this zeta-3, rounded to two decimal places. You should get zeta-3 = 6404.05 angstrom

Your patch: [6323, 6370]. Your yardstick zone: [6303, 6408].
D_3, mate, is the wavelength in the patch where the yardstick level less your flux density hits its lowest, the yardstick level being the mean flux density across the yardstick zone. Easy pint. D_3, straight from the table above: 6345.34 angstrom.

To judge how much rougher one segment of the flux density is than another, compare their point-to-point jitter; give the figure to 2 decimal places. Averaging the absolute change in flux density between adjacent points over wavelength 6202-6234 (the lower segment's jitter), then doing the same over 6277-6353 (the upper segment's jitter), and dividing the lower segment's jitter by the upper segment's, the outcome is 1.22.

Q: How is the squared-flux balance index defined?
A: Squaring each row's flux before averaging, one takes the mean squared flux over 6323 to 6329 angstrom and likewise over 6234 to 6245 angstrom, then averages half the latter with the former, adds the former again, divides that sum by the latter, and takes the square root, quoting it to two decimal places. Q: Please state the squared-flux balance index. 1.43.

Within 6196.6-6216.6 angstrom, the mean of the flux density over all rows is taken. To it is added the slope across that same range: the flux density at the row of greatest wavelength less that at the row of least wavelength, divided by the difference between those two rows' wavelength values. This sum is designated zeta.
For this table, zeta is 11.8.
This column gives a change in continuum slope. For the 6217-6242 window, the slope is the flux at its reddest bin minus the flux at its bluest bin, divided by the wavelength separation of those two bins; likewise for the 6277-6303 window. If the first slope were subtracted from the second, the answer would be 0.00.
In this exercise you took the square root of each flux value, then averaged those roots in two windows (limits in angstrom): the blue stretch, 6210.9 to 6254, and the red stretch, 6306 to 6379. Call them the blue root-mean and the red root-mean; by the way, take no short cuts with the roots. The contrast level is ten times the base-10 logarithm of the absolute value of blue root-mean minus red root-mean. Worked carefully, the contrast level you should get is -8.7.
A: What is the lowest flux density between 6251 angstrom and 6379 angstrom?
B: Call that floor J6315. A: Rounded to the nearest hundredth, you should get 10.56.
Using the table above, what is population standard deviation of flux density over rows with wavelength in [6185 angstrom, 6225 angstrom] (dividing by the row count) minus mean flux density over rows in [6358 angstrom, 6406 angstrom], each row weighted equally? -11.7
